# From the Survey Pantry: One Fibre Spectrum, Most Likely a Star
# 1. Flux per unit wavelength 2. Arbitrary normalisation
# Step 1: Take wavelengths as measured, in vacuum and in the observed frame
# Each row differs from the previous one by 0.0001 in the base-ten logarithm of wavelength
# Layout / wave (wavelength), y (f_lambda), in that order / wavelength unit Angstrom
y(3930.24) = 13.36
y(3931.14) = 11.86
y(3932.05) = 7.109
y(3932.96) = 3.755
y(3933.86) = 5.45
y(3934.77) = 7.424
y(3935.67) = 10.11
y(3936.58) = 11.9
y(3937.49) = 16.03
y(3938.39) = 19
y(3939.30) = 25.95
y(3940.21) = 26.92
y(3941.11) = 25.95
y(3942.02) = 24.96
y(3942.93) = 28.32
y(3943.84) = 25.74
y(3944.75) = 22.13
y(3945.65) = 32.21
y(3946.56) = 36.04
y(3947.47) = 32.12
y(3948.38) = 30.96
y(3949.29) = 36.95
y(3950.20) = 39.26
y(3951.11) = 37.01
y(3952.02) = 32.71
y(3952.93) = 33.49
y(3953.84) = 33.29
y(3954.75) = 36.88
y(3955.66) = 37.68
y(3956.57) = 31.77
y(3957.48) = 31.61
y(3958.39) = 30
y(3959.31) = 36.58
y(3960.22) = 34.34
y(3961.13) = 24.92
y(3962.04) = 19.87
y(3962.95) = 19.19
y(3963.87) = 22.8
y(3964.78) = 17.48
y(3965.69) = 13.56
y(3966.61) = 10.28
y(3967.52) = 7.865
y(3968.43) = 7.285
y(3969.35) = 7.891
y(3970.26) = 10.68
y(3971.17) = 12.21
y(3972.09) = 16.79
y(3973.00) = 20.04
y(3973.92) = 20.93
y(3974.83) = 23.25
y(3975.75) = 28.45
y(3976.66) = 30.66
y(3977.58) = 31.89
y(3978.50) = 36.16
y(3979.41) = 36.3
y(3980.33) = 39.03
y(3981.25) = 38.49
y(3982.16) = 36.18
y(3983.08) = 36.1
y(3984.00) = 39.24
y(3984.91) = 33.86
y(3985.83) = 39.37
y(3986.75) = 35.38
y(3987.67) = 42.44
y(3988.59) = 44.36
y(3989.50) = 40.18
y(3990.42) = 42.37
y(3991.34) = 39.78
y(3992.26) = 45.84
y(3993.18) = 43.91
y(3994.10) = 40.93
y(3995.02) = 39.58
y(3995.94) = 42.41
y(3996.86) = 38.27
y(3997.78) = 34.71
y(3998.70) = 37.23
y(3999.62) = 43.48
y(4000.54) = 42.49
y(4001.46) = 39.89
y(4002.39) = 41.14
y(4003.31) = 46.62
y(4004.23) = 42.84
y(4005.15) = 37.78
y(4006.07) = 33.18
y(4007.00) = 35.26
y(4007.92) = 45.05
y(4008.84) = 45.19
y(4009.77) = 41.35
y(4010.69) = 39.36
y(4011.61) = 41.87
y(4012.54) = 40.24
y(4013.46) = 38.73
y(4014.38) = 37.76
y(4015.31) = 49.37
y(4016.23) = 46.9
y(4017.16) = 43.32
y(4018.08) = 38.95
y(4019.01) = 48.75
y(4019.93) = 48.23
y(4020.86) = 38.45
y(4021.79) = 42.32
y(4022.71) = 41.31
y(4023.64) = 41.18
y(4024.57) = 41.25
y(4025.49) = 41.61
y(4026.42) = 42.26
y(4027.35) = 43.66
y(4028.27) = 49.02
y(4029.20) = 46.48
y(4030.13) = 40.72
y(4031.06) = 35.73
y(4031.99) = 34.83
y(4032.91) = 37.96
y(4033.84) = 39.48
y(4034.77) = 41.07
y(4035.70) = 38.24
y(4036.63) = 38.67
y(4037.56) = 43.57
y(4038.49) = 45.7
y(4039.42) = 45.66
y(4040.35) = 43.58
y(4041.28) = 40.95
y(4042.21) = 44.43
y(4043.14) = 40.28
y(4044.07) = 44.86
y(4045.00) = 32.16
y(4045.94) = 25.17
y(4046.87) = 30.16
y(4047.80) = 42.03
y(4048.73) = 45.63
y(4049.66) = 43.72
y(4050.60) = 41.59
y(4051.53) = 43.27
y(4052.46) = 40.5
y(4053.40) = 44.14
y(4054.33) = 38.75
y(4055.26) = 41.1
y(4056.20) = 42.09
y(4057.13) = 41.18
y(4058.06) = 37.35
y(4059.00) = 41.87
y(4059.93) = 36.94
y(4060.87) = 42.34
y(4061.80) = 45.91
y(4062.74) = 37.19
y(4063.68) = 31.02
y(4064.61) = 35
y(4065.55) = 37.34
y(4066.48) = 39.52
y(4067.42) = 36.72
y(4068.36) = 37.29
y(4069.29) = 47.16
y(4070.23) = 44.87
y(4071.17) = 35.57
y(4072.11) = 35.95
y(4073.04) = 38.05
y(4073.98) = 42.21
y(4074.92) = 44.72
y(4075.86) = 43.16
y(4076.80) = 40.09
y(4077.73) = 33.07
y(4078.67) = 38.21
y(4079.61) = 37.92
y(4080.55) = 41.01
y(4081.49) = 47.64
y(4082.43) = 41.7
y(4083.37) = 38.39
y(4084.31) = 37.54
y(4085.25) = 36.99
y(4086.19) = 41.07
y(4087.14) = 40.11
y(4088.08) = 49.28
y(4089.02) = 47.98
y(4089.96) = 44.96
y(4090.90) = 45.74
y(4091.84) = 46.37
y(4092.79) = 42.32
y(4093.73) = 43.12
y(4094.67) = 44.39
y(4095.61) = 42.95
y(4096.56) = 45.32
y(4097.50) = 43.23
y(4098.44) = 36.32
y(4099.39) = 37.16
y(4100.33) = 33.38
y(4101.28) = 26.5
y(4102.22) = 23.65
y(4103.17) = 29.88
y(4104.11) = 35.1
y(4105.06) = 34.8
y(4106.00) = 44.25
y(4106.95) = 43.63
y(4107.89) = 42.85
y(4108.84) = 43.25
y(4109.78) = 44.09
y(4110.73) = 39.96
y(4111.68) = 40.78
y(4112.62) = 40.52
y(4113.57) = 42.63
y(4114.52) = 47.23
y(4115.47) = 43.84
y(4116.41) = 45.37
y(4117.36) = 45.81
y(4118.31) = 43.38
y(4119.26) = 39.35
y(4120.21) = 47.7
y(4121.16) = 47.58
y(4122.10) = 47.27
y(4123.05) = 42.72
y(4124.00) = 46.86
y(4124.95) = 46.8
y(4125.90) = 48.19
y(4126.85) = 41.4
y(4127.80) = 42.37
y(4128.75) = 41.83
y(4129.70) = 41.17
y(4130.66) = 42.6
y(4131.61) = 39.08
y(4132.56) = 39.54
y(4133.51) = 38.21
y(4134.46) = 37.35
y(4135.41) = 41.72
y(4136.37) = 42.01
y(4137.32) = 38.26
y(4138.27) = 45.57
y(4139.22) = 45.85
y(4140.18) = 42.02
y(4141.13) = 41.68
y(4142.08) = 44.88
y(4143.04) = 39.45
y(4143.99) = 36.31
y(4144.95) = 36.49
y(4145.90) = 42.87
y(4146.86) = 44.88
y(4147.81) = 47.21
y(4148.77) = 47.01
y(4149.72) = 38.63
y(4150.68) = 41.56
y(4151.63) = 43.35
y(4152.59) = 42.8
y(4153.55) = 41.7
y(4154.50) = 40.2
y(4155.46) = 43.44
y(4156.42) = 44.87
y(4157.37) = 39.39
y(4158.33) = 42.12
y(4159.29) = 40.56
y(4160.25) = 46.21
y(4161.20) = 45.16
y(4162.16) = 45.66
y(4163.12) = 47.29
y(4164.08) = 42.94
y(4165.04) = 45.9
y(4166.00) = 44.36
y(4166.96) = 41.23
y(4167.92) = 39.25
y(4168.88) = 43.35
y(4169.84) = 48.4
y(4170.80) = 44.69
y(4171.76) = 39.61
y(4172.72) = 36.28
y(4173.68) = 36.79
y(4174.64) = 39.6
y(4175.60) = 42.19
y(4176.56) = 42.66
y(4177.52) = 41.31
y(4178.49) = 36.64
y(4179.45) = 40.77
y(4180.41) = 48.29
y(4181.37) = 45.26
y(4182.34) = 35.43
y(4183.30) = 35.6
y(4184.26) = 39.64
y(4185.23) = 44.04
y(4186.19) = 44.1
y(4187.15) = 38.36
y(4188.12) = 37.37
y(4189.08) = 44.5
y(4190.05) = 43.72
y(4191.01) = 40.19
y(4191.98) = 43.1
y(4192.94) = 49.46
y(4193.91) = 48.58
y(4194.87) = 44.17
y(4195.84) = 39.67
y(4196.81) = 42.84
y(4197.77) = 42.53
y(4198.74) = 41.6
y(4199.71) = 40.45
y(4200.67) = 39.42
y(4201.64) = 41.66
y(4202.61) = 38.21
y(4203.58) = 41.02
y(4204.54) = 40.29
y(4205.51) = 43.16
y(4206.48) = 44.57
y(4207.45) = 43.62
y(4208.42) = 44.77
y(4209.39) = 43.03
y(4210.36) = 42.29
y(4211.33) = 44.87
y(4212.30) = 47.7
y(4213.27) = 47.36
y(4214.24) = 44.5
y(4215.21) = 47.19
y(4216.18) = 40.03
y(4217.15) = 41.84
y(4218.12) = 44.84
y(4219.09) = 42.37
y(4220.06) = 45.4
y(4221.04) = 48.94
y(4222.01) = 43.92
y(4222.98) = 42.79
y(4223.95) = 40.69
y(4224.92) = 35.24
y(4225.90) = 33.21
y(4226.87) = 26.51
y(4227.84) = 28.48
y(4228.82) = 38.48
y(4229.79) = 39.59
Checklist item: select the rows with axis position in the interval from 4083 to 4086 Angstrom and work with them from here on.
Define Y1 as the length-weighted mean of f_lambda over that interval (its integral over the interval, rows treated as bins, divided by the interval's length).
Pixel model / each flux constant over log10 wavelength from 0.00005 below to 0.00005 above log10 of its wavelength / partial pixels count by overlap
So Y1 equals 38.0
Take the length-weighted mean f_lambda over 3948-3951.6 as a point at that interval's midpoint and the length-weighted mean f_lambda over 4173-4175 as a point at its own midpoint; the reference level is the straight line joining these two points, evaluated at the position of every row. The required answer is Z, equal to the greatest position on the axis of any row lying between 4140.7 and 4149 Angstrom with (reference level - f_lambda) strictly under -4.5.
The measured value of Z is 4148.77 Angstrom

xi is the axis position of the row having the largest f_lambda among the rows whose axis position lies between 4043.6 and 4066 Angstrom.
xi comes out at 4061.80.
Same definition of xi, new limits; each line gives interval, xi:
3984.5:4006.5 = 4003.31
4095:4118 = 4114.52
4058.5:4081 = 4069.29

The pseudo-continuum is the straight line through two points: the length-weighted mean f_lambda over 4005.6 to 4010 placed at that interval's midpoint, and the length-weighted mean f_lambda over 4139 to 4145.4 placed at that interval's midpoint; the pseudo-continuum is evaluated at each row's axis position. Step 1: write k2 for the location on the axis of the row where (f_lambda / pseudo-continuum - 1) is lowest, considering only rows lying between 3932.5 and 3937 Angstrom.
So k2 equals 3932.96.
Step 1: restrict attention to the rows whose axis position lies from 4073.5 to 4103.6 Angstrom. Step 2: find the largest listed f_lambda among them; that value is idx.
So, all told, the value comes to 49.28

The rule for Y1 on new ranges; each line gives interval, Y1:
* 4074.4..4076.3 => 43.8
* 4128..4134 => 40.5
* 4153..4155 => 41.0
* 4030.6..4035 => 37.7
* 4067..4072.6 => 39.6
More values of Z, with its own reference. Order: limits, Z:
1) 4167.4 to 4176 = 4170.80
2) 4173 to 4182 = 4181.37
